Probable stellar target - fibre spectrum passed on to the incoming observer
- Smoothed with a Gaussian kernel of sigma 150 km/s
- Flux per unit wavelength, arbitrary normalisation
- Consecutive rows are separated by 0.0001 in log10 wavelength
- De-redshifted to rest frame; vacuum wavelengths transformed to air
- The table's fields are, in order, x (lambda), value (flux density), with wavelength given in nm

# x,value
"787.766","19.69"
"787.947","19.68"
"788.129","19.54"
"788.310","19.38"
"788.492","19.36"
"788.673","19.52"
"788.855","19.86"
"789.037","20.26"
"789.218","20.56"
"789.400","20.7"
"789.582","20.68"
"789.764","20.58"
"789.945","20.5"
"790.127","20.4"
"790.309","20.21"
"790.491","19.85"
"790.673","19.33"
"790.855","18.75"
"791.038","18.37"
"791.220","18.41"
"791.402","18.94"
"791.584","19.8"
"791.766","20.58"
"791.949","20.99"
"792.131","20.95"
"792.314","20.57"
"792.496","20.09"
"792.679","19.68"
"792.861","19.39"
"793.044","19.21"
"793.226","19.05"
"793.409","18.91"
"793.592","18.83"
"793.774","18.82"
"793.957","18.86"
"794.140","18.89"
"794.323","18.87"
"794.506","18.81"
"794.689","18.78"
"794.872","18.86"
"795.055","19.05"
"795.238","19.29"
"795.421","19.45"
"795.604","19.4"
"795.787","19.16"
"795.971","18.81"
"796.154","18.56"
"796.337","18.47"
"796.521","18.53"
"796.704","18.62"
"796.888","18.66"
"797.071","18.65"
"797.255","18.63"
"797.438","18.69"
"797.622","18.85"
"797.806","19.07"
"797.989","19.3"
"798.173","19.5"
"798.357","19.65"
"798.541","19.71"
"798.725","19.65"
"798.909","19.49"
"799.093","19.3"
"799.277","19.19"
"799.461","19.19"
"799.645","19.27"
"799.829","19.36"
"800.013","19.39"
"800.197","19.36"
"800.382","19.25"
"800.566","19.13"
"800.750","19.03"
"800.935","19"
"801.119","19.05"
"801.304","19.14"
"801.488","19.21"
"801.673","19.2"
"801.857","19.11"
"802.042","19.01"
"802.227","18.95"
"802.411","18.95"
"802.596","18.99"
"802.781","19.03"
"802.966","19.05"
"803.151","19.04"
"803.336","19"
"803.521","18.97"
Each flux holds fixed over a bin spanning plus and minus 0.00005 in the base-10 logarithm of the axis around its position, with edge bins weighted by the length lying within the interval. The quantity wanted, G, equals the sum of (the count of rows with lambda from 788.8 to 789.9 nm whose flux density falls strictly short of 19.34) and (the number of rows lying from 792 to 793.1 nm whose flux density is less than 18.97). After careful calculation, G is 0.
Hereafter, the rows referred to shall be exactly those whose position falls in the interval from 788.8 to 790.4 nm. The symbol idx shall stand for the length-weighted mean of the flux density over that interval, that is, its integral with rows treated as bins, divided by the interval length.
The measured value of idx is 20.4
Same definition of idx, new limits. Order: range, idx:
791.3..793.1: 20.0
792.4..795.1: 19.1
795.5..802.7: 19.1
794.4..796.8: 18.9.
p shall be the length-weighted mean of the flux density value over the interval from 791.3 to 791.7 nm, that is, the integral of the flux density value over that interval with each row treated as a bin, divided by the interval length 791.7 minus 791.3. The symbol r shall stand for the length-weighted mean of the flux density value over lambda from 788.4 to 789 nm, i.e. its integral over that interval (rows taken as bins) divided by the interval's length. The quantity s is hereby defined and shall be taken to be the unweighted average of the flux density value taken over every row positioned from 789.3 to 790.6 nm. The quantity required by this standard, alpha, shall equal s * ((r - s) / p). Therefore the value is -0.8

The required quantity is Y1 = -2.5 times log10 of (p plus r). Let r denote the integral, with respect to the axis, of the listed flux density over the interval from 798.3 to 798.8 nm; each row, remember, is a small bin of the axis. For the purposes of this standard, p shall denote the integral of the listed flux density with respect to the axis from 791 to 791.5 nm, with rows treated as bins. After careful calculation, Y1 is -3.21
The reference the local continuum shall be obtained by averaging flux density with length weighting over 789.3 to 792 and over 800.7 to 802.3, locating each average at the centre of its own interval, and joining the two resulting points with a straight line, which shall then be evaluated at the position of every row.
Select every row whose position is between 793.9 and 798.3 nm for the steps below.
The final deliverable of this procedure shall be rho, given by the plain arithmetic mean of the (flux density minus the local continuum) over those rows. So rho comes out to -0.6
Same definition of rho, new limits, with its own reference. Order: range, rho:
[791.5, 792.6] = 0.7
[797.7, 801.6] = 0.1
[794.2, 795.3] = -0.6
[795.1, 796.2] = -0.4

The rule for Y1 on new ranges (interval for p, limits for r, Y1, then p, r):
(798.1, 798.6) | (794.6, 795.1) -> -3.21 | 9.8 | 9.4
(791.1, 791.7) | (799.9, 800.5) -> -3.41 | 11.5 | 11.6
